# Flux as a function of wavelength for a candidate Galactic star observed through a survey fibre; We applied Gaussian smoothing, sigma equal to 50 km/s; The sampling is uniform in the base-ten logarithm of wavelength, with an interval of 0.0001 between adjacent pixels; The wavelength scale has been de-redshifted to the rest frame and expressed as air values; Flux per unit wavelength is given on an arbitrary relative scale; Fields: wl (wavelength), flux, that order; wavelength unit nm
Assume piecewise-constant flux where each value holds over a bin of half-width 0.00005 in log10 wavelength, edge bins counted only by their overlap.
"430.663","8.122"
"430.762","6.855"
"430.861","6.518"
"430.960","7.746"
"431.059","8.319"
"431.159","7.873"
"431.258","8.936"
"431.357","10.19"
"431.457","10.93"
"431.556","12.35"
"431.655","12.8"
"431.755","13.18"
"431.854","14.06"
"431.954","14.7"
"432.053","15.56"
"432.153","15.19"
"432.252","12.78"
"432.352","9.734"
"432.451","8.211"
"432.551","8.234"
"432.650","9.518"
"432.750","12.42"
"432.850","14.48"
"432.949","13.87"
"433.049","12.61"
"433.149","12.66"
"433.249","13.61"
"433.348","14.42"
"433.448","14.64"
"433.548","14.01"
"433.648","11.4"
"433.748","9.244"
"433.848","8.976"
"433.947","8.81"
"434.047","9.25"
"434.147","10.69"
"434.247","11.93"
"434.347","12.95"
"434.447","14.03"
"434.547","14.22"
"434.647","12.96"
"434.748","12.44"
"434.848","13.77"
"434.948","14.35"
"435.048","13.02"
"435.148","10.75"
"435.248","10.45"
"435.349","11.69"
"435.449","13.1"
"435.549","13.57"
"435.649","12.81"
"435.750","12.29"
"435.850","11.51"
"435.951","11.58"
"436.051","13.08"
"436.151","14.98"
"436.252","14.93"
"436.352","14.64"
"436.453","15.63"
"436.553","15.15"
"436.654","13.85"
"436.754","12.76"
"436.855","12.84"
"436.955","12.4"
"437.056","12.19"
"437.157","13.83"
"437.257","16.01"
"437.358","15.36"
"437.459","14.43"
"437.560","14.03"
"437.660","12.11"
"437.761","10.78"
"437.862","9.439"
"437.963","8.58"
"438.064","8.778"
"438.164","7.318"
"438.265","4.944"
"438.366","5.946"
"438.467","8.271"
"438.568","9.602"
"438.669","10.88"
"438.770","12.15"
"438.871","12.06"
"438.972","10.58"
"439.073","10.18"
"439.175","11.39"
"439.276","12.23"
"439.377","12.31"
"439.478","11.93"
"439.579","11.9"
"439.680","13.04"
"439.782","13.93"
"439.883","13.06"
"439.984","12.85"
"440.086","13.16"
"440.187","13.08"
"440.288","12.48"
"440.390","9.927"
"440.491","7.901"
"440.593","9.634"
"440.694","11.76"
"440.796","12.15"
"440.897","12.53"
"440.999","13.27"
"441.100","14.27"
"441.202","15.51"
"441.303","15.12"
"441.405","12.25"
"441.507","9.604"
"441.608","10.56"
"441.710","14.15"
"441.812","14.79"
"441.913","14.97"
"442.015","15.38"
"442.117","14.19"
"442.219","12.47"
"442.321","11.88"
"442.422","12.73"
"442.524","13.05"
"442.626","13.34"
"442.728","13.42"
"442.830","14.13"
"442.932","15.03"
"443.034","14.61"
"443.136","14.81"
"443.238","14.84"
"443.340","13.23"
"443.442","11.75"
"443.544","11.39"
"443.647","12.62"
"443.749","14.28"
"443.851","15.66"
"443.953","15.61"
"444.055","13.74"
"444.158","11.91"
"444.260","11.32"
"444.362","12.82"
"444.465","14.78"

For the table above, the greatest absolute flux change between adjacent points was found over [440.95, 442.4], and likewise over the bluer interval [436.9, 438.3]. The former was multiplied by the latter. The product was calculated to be 8.5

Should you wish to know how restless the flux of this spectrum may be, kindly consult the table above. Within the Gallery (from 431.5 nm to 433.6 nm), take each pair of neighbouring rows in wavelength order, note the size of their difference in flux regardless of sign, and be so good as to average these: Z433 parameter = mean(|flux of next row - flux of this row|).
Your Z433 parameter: 1.07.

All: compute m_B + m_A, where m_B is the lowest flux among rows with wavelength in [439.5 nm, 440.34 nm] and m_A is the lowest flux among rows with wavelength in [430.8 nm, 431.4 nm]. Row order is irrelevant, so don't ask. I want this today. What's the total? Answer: 18.4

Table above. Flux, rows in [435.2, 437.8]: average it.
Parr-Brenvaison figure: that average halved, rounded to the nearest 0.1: 6.7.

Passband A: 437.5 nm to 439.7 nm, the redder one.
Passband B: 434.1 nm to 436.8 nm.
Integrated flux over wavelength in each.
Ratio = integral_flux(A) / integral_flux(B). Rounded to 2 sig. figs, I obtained 0.65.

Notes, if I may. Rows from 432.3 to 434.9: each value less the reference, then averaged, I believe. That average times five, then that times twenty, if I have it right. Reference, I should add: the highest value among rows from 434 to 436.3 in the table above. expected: -309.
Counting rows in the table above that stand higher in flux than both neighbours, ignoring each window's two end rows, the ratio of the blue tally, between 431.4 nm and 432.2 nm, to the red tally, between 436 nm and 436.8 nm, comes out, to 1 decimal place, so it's 0.5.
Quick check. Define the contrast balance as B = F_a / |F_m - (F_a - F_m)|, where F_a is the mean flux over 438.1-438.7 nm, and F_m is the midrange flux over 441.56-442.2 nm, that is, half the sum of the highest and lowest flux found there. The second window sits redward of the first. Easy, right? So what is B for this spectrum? 0.43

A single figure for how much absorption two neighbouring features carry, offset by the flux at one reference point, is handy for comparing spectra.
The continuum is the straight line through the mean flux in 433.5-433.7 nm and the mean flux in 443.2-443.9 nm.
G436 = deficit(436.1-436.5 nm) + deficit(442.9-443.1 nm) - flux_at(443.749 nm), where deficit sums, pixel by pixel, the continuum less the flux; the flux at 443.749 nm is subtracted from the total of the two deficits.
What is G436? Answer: -26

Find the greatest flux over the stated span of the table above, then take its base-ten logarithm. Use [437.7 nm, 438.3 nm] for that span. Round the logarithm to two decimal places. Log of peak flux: 1.03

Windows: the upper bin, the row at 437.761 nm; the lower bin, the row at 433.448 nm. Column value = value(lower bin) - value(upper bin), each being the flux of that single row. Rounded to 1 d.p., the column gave 3.9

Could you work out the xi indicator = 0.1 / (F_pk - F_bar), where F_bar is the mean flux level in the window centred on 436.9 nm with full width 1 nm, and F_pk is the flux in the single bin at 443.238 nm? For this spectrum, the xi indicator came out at 0.12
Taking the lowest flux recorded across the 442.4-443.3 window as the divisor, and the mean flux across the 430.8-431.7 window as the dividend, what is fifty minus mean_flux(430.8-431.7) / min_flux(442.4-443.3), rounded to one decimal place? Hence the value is 49.3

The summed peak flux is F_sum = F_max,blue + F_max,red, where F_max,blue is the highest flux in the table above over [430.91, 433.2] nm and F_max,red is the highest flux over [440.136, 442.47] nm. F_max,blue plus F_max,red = 31.1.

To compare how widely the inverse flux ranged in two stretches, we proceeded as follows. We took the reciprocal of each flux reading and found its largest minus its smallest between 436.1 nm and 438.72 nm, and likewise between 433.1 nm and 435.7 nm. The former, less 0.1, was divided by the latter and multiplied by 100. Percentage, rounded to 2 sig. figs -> 88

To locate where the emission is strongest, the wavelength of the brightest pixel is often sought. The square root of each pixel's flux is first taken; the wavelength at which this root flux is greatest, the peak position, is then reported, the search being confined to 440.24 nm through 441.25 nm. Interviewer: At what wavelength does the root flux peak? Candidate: 441.202 nm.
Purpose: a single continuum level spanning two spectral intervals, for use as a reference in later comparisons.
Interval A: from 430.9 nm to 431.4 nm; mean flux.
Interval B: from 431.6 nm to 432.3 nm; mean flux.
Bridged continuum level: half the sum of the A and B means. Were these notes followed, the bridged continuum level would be 11.3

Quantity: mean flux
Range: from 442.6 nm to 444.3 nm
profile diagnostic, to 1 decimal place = 13.6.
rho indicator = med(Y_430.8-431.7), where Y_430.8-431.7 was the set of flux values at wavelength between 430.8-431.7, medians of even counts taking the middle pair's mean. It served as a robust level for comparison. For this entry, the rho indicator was 8.9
